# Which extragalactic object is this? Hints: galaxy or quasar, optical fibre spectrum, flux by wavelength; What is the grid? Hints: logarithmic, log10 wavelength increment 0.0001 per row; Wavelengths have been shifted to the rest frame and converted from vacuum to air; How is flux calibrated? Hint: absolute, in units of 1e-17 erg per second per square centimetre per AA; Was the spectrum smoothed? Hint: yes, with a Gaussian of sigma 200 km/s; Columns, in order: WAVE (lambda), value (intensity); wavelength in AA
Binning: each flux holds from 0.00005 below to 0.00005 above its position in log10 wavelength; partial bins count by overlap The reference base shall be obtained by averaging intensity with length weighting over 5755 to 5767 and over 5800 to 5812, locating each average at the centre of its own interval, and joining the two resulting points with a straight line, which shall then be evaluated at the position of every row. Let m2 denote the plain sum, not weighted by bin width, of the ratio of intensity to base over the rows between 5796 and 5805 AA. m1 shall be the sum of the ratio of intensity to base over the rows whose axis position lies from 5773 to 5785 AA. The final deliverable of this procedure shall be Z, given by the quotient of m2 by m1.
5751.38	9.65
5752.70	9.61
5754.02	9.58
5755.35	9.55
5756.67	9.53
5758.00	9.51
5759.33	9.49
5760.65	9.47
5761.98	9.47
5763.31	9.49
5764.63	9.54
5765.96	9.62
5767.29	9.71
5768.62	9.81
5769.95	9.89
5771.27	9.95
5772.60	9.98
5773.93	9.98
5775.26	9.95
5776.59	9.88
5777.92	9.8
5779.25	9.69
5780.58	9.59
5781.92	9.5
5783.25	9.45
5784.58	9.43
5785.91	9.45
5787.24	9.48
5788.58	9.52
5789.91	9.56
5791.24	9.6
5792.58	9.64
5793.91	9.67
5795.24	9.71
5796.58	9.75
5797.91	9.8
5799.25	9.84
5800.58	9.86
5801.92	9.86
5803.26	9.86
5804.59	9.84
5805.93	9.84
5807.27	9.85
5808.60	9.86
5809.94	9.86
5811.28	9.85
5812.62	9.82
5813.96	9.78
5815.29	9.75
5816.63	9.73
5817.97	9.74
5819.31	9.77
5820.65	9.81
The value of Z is 0.8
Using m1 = 9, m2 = 7.0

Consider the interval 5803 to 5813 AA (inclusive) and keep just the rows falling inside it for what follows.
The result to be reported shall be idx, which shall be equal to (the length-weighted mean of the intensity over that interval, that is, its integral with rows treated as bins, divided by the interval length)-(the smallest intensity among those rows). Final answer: 0.03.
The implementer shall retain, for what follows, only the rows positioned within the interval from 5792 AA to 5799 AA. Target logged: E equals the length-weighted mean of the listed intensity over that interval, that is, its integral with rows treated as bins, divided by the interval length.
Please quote 9.73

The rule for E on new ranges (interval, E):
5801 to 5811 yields 9.85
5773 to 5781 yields 9.83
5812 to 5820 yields 9.77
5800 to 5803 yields 9.83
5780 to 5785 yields 9.48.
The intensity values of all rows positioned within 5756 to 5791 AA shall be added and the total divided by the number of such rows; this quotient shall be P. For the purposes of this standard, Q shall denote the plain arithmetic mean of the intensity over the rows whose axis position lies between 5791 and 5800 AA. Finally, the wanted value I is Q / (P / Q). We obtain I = 9.8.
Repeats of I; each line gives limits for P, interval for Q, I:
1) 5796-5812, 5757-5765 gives 9.2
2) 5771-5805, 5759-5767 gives 9.3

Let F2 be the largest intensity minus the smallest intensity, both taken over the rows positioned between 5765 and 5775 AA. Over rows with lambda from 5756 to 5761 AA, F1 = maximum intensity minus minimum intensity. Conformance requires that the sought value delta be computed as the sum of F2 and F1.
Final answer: 0.42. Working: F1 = 0.06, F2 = 0.36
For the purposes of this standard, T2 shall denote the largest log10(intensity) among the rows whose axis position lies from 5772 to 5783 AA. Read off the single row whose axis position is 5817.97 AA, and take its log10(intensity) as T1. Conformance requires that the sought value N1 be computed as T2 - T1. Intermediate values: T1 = 0.989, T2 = 0.9991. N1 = 0.011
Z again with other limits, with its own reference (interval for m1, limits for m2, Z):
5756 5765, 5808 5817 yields 1.0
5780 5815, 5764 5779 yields 0.4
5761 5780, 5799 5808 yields 0.5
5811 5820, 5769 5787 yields 1.9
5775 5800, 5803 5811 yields 0.3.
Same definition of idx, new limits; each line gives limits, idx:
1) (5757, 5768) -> 0.06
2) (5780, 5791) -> 0.07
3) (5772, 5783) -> 0.28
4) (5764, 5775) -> 0.27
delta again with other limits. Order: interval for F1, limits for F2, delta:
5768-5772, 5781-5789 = 0.23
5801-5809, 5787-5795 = 0.21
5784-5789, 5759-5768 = 0.33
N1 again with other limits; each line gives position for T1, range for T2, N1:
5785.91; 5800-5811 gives 0.018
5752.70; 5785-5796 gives 0.004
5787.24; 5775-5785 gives 0.021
